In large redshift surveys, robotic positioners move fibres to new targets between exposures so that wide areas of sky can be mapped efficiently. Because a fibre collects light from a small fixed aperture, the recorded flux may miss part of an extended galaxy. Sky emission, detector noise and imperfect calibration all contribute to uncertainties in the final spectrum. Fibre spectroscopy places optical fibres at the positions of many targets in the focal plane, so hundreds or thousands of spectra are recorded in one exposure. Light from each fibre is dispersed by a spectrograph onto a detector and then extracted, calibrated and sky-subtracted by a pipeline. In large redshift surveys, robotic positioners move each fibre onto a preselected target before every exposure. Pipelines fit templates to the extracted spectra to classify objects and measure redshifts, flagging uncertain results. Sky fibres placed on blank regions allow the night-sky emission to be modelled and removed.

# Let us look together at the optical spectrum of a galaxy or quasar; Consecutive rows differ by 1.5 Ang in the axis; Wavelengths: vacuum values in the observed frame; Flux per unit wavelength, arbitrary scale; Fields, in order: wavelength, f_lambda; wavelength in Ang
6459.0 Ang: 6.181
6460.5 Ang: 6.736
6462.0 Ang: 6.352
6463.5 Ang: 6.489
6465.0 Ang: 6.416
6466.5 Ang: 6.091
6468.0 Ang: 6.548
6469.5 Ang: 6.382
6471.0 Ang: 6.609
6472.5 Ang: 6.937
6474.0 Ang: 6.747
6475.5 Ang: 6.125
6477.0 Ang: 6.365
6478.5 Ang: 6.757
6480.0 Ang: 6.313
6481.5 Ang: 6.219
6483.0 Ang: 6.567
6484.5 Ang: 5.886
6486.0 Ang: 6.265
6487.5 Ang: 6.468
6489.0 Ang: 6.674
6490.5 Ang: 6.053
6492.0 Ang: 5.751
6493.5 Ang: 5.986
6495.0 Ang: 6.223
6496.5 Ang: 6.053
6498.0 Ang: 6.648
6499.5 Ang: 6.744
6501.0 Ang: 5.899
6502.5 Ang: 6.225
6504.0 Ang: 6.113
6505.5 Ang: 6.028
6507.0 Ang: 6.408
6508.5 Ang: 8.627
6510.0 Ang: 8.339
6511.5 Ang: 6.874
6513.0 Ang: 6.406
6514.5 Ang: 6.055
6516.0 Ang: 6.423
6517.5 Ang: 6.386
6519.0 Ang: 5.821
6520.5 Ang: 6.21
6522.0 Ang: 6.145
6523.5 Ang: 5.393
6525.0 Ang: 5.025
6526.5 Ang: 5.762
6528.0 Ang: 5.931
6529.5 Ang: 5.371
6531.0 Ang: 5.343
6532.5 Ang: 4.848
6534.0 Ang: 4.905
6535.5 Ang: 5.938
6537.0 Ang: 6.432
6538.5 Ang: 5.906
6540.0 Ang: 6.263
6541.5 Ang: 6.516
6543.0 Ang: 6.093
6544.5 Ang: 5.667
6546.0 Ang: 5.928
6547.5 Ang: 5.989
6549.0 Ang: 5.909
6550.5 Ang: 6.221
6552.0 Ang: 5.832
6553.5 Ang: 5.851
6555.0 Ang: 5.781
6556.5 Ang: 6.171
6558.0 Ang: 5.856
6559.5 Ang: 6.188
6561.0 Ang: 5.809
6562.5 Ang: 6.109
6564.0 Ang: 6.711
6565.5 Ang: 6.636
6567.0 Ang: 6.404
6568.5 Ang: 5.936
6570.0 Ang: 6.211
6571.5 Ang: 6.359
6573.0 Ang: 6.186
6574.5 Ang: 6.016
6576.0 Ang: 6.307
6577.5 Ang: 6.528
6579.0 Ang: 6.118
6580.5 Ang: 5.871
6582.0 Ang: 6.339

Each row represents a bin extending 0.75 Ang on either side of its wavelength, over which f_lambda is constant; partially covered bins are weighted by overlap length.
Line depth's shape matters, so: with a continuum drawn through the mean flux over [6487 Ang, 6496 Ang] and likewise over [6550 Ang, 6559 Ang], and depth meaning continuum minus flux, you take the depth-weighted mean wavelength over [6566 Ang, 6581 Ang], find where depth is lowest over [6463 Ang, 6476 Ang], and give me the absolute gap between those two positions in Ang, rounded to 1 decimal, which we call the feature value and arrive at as 100.9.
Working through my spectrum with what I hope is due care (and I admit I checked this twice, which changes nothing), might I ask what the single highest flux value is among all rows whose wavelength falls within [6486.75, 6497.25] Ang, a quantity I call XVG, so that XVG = 6.674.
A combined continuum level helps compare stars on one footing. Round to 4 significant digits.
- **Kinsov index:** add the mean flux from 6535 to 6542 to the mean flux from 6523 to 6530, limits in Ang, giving 11.71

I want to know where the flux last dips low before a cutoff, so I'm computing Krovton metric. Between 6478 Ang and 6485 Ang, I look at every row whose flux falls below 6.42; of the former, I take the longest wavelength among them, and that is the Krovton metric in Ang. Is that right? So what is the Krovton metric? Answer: 6484.5 Ang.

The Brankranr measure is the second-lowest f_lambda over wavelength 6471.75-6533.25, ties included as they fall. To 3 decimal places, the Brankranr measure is 5.025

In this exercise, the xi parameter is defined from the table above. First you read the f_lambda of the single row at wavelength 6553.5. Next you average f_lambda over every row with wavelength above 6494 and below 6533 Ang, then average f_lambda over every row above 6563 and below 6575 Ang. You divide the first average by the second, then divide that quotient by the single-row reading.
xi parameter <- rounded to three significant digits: 0.168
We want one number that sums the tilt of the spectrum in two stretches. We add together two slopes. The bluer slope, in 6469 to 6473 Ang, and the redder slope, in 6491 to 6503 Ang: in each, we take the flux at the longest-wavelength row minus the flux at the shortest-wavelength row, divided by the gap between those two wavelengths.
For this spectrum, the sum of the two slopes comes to 0.23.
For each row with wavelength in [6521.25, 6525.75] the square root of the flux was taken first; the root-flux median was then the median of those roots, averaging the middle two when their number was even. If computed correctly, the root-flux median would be 2.32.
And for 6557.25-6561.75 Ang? 2.42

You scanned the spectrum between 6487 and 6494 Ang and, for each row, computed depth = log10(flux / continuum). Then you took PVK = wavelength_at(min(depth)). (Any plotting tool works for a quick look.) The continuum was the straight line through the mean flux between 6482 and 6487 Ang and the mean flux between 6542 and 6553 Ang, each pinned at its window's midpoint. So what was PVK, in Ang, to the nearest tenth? 6492.0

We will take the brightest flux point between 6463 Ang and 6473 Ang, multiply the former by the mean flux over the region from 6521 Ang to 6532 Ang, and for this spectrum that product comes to 39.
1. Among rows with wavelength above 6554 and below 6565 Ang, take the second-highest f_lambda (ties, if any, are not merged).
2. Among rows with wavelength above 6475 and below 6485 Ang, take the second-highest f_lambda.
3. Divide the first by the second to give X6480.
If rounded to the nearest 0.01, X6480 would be 0.94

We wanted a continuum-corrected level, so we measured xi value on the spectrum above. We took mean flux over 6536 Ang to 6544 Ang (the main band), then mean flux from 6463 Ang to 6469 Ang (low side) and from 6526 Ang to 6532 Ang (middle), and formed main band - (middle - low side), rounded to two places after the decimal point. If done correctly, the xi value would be 7.03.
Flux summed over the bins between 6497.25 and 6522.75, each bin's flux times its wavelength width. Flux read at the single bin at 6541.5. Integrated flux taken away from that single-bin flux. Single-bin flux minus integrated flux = -161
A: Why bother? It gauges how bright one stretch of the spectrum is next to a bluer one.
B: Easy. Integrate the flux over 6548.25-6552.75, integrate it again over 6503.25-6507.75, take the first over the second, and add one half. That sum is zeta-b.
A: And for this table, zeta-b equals 1.47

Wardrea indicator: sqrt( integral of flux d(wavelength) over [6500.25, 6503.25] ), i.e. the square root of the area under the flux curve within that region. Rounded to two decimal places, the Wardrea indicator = 4.26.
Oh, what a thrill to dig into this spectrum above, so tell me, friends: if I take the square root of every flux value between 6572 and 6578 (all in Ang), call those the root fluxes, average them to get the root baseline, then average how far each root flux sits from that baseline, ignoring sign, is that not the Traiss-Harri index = 0.032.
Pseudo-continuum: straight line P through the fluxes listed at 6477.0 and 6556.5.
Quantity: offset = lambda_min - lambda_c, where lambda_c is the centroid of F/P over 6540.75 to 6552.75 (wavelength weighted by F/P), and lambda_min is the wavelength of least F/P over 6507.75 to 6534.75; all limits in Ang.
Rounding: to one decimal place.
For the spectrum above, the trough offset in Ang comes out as -14.2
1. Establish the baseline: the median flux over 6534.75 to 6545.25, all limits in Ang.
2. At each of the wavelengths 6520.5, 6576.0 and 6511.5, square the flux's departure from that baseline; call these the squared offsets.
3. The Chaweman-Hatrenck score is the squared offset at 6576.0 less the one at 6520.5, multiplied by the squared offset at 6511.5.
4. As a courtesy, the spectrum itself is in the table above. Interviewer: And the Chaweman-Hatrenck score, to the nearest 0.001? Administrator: 0.020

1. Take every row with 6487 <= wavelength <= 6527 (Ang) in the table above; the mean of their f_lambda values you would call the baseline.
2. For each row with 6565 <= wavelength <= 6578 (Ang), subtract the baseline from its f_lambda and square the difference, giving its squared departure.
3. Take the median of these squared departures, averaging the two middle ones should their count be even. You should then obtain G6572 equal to 0.02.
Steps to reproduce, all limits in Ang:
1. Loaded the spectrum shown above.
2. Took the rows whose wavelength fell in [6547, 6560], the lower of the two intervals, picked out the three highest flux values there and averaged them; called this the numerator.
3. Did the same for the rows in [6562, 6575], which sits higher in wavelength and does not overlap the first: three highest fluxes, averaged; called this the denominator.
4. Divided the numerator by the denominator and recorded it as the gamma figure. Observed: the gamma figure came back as 0.94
